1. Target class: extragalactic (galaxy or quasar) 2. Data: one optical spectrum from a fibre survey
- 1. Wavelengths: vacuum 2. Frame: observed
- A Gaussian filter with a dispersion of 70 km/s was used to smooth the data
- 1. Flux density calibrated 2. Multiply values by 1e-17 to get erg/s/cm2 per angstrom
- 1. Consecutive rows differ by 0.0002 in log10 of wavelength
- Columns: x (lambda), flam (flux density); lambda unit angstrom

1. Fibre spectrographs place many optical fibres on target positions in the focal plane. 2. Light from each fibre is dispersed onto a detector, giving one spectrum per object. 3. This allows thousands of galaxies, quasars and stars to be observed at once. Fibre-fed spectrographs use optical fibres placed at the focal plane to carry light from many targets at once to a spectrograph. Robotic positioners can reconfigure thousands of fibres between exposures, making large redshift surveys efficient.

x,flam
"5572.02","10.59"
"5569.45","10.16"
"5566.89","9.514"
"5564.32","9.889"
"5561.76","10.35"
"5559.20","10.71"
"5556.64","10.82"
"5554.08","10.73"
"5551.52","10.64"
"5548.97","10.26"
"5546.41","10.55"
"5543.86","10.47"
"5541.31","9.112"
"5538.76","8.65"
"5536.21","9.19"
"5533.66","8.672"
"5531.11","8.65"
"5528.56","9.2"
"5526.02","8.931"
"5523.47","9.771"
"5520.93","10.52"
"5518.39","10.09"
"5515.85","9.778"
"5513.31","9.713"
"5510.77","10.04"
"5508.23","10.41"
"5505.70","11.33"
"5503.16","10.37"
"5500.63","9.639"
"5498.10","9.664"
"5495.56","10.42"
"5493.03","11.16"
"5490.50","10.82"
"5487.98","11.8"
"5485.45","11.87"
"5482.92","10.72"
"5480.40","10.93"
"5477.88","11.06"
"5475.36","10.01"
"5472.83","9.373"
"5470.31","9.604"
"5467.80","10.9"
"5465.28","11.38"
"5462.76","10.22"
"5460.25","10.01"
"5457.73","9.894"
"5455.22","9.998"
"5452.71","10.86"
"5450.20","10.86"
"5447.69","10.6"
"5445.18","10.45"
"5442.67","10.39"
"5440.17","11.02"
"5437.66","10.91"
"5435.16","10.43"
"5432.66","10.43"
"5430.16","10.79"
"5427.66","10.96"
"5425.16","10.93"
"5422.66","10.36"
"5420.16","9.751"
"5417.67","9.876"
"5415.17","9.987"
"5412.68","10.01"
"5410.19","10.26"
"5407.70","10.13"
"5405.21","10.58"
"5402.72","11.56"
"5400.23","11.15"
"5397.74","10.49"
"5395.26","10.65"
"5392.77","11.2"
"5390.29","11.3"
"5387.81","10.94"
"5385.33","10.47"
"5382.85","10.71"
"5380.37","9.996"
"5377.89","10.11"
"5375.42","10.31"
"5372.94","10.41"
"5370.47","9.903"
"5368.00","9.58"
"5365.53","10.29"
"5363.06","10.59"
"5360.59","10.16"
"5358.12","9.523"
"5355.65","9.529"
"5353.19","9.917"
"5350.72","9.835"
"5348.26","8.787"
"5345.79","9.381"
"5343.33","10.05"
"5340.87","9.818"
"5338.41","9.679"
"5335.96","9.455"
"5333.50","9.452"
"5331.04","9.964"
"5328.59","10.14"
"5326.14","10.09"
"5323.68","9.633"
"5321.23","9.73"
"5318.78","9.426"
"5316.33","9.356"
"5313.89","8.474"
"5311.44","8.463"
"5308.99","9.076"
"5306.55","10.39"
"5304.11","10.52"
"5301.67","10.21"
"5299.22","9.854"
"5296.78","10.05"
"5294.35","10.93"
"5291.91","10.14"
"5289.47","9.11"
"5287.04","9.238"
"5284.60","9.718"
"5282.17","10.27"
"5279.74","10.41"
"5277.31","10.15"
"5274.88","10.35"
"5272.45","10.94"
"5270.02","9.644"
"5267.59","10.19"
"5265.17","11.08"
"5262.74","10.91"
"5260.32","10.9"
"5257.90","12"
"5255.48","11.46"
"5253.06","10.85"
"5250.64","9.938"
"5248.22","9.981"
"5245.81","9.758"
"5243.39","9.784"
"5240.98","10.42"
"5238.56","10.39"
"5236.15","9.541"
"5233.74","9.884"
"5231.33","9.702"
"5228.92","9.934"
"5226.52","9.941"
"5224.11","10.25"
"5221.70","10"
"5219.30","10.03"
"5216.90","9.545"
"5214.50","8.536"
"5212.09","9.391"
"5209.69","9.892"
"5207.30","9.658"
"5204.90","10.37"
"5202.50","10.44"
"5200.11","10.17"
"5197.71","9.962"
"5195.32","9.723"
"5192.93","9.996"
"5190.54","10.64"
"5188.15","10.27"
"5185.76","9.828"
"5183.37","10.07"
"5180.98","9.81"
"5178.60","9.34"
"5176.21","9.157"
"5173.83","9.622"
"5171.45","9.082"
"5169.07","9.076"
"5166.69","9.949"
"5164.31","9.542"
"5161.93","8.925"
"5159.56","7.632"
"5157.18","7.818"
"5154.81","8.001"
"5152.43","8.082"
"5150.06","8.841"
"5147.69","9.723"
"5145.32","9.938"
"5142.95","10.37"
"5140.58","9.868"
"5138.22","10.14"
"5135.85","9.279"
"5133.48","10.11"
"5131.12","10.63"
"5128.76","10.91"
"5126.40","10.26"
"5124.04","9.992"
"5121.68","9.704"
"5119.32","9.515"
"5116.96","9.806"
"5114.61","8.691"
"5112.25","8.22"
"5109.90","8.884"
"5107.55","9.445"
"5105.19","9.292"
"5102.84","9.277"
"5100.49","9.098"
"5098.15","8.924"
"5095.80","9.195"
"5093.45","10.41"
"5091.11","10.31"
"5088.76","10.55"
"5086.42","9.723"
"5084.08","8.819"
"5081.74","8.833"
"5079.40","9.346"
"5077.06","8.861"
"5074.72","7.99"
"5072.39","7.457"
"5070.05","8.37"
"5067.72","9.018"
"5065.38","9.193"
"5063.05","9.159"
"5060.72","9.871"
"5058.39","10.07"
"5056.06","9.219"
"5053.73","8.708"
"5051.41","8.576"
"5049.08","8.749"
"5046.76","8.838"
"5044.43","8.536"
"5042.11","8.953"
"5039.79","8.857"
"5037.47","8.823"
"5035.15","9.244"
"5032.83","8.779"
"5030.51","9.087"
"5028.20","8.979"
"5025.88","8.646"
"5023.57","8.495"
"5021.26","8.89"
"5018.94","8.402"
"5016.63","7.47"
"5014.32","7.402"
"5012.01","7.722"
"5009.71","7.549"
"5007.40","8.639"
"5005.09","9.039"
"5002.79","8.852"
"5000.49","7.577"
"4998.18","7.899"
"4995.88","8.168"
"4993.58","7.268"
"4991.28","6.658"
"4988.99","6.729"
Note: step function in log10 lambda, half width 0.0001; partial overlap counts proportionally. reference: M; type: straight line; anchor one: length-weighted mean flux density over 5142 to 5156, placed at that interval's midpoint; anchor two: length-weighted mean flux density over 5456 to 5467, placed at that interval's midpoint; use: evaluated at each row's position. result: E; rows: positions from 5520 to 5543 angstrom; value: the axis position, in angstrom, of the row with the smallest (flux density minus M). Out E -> 5538.76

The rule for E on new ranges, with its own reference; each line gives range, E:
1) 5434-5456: 5455.22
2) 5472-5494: 5472.83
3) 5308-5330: 5311.44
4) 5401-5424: 5420.16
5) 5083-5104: 5084.08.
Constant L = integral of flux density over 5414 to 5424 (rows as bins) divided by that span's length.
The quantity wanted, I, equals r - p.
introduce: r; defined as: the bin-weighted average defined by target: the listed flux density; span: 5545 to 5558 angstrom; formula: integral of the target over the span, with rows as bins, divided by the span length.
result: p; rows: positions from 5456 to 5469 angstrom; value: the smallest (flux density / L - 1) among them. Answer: 10.6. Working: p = -0.01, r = 10.6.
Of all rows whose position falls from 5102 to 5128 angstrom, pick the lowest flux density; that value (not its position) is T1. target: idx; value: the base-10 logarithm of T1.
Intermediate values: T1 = 8.22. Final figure 0.91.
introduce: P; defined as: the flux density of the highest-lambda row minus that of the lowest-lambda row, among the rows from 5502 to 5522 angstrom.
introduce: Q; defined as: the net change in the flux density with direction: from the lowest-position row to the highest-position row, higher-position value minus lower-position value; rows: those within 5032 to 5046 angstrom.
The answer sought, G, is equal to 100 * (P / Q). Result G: -62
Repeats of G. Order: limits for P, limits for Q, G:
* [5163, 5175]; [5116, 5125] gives 43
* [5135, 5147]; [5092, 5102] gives -50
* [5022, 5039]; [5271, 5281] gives -62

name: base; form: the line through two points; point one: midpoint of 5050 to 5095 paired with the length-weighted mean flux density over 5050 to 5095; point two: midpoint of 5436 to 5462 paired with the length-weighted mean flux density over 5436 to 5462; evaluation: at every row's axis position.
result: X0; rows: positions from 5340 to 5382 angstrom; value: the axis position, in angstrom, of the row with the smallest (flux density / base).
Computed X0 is 5348.26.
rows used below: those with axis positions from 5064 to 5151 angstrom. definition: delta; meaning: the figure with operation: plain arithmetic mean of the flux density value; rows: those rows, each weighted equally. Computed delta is 9.4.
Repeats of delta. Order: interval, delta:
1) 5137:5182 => 9.2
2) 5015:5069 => 8.9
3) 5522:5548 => 9.3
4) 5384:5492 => 10.6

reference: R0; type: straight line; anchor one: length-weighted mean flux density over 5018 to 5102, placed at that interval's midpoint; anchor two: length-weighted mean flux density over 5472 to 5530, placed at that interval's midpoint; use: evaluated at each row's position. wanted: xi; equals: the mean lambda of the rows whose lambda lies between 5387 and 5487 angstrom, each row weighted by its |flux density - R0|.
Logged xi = 5435.2 angstrom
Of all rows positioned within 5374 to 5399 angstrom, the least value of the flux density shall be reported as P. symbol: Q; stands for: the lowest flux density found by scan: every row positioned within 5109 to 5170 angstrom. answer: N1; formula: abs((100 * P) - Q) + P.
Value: 1002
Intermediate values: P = 9.996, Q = 7.632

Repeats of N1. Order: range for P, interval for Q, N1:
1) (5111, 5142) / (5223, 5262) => 821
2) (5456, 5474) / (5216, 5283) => 937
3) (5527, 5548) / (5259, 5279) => 864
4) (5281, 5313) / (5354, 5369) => 845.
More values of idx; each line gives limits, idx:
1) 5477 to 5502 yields 0.98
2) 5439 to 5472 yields 0.98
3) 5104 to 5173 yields 0.88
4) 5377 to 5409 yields 1.00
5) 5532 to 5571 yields 0.94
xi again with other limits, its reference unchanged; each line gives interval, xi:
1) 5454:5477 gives 5467.3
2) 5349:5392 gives 5376.3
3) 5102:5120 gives 5112.9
